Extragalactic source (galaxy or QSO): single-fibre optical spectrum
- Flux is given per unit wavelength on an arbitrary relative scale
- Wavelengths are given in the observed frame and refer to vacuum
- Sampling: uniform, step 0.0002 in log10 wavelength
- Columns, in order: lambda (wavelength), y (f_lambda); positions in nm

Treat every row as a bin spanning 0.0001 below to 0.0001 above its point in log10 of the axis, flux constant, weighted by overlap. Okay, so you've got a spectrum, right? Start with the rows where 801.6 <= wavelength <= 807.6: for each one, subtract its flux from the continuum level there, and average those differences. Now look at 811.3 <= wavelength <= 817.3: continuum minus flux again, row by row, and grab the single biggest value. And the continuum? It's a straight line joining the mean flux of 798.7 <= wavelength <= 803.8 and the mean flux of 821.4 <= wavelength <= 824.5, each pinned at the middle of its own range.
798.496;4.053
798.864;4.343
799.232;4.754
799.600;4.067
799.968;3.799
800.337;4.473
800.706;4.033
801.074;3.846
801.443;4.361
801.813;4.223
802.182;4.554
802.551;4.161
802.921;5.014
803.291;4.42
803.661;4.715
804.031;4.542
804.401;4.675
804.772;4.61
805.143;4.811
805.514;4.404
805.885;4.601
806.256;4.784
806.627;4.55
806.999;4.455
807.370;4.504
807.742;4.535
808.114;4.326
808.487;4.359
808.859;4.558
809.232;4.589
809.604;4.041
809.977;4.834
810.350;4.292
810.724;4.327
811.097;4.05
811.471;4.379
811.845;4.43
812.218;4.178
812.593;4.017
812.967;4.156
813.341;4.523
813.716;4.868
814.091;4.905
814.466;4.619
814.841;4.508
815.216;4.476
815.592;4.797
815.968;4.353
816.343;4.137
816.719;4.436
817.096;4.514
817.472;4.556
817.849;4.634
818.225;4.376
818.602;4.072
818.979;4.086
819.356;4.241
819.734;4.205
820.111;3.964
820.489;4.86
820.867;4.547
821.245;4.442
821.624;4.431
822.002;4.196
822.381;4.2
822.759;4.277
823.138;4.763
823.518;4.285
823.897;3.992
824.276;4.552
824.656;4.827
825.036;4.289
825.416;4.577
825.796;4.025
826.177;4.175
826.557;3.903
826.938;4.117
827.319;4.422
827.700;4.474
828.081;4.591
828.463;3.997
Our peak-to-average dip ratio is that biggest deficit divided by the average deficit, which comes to -1.4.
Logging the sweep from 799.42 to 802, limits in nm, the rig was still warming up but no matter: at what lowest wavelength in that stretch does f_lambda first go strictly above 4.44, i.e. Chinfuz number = 800.337 nm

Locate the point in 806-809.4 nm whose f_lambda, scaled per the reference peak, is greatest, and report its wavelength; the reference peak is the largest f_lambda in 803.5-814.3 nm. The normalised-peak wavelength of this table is 806.256 nm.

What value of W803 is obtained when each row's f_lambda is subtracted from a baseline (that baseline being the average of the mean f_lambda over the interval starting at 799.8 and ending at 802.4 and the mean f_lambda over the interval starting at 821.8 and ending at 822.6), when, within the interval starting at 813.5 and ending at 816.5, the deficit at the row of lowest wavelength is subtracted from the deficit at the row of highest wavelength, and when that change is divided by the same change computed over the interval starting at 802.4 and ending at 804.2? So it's -1.9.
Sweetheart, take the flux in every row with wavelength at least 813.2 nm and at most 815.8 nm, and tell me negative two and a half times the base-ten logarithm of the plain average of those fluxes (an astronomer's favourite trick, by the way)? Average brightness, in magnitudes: -1.67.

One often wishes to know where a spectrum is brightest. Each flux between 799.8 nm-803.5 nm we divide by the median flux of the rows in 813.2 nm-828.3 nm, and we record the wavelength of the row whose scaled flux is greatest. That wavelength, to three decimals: 802.921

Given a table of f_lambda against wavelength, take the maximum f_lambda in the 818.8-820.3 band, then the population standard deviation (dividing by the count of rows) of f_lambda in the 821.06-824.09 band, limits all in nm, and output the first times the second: 0.90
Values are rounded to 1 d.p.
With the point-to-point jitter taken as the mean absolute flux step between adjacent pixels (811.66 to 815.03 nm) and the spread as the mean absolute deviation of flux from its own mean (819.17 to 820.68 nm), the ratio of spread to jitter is 1.3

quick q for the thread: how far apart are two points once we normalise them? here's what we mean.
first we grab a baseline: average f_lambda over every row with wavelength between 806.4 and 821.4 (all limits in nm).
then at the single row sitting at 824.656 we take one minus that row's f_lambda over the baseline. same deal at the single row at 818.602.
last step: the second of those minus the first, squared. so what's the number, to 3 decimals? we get 0.029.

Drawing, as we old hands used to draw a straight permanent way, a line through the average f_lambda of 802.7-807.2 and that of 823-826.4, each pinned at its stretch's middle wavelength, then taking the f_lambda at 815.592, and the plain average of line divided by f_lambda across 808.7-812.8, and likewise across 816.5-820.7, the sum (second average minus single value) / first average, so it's -3.6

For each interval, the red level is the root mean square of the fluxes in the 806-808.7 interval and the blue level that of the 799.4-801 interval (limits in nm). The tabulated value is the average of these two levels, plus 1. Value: 5.30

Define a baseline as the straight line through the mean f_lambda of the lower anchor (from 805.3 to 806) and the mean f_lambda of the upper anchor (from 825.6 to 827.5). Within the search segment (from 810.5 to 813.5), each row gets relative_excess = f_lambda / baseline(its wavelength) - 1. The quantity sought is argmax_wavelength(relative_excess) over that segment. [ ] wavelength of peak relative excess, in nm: 813.341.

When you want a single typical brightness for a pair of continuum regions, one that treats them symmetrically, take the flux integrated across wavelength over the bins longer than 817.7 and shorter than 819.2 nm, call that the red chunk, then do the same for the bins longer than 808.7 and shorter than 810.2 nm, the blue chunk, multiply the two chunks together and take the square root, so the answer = 6.59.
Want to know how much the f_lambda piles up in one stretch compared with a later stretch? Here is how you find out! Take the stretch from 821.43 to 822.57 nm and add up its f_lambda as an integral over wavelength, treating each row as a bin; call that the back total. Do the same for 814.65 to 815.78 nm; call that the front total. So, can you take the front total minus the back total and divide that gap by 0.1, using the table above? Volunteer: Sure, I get 3.2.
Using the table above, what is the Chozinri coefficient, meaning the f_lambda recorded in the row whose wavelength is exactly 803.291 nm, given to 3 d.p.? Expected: 4.420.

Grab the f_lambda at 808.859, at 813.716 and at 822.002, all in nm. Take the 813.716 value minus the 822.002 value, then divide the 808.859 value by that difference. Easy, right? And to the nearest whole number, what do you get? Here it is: 7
